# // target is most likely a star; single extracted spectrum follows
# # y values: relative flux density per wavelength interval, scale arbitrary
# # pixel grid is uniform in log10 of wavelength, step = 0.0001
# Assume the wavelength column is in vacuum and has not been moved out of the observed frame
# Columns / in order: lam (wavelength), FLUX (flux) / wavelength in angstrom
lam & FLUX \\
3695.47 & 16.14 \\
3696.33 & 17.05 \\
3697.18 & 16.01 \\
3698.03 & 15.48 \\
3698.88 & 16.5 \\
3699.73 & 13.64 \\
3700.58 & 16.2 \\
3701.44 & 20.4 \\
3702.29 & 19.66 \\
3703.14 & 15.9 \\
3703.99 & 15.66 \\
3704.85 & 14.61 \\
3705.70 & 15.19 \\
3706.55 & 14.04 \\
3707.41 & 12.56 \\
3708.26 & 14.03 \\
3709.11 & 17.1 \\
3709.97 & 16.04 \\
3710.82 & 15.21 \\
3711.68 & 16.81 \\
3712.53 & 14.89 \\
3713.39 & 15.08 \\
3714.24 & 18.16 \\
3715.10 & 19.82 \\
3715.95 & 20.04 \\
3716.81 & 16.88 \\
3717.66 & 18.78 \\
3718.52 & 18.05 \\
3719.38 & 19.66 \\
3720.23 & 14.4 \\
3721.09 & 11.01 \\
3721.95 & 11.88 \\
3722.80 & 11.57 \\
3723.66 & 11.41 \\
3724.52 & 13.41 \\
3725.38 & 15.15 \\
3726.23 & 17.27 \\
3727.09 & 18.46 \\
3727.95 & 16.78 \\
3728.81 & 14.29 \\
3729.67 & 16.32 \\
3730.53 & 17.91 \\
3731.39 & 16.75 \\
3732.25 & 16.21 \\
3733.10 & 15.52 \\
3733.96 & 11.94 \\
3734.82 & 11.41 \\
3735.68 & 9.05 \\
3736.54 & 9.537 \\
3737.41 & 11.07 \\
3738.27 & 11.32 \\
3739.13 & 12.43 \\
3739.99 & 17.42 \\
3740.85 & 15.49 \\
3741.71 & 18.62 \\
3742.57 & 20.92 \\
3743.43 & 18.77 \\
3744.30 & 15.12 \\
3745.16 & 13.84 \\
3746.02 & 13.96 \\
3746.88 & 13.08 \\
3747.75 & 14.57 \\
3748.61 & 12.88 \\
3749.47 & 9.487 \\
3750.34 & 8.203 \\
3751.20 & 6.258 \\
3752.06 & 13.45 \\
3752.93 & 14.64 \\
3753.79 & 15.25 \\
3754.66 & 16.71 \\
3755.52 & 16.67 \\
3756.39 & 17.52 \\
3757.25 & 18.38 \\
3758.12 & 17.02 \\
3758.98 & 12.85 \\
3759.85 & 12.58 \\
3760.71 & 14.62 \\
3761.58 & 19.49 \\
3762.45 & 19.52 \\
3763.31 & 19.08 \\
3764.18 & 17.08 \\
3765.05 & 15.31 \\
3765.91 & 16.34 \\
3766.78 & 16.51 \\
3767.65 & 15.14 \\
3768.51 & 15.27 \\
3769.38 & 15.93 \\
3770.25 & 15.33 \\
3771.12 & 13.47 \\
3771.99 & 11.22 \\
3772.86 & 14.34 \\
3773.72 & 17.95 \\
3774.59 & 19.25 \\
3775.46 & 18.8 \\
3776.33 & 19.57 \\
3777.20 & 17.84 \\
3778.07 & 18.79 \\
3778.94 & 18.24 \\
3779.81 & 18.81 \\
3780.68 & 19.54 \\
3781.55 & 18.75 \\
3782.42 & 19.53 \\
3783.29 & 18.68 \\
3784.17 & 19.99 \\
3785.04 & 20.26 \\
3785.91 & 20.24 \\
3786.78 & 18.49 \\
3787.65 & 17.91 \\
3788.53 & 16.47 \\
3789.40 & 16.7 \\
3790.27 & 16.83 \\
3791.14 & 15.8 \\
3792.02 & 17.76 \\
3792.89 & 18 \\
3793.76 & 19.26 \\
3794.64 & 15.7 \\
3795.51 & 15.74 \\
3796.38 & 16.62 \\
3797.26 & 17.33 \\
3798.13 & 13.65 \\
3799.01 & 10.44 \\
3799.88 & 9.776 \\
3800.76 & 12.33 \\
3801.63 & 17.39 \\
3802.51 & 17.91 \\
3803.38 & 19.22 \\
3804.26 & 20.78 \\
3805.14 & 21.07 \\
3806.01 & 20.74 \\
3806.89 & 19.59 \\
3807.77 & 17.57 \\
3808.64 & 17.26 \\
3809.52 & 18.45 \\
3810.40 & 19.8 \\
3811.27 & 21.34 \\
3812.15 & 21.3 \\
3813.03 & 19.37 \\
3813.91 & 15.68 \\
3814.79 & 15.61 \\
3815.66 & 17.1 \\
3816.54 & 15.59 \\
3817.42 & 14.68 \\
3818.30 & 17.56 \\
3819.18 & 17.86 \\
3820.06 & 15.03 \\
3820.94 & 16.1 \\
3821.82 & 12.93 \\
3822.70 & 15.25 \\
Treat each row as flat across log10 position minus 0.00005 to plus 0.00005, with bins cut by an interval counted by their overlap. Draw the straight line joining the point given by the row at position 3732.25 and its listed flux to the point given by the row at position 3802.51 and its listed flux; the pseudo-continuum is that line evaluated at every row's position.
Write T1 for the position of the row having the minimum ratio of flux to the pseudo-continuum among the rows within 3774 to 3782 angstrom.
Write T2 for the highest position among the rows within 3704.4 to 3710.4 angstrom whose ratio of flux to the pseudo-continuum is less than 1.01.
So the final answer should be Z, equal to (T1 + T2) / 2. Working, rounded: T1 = 3777.20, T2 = 3708.26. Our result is 3742.7 angstrom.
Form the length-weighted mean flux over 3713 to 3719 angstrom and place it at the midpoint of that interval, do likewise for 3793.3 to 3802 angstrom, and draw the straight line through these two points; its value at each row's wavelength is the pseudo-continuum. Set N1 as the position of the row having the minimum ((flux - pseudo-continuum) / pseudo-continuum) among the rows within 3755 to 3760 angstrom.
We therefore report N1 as 3759.85 angstrom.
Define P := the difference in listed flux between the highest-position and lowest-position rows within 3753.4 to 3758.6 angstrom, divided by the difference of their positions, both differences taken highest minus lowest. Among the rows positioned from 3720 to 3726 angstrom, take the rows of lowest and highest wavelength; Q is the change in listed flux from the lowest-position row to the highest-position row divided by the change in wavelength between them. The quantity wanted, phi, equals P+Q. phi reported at 0.6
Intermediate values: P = 0.4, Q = 0.1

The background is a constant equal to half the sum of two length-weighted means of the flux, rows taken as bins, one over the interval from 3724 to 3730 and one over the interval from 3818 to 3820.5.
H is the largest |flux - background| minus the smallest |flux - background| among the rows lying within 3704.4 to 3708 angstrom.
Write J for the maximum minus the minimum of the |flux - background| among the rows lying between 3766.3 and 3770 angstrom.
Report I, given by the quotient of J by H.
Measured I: 0.4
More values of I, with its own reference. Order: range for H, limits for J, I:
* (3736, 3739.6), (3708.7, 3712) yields 0.3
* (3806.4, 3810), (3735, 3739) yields 1.0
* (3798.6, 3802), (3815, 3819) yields 0.2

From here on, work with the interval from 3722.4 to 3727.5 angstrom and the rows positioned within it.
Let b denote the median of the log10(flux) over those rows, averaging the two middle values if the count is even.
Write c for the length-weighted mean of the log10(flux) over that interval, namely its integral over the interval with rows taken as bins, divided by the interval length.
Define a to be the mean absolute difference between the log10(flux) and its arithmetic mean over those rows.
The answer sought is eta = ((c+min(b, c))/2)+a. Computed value 1.23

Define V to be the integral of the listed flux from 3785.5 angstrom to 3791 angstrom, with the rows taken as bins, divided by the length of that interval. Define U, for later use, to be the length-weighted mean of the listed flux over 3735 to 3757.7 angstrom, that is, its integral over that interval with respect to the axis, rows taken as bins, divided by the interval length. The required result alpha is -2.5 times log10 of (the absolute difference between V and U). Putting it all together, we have -1.4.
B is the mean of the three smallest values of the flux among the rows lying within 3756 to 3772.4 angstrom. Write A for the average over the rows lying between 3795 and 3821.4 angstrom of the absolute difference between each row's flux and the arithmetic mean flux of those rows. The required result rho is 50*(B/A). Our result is 270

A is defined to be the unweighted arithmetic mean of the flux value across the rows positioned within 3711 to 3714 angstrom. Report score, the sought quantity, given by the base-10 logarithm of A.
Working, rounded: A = 15.6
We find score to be 1.19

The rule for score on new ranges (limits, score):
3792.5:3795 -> 1.25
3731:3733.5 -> 1.21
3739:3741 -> 1.18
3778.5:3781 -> 1.28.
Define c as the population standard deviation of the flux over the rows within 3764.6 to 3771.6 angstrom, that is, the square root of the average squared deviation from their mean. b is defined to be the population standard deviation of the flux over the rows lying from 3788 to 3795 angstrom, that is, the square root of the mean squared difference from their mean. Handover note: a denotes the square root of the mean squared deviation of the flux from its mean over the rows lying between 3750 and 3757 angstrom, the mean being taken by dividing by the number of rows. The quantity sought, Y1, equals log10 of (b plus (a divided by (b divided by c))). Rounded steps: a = 3.9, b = 1.13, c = 0.9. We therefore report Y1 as 0.620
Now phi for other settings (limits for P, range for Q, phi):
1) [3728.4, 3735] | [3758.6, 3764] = 1.0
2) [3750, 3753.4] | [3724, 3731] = 3.2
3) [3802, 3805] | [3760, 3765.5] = 1.8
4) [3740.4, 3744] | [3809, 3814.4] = 0.6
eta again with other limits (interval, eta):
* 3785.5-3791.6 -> 1.26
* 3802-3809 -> 1.31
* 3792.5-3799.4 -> 1.25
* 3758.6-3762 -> 1.21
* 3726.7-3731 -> 1.25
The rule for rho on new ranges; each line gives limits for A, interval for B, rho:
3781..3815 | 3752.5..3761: 329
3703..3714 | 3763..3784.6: 733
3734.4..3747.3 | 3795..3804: 189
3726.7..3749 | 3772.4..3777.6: 335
